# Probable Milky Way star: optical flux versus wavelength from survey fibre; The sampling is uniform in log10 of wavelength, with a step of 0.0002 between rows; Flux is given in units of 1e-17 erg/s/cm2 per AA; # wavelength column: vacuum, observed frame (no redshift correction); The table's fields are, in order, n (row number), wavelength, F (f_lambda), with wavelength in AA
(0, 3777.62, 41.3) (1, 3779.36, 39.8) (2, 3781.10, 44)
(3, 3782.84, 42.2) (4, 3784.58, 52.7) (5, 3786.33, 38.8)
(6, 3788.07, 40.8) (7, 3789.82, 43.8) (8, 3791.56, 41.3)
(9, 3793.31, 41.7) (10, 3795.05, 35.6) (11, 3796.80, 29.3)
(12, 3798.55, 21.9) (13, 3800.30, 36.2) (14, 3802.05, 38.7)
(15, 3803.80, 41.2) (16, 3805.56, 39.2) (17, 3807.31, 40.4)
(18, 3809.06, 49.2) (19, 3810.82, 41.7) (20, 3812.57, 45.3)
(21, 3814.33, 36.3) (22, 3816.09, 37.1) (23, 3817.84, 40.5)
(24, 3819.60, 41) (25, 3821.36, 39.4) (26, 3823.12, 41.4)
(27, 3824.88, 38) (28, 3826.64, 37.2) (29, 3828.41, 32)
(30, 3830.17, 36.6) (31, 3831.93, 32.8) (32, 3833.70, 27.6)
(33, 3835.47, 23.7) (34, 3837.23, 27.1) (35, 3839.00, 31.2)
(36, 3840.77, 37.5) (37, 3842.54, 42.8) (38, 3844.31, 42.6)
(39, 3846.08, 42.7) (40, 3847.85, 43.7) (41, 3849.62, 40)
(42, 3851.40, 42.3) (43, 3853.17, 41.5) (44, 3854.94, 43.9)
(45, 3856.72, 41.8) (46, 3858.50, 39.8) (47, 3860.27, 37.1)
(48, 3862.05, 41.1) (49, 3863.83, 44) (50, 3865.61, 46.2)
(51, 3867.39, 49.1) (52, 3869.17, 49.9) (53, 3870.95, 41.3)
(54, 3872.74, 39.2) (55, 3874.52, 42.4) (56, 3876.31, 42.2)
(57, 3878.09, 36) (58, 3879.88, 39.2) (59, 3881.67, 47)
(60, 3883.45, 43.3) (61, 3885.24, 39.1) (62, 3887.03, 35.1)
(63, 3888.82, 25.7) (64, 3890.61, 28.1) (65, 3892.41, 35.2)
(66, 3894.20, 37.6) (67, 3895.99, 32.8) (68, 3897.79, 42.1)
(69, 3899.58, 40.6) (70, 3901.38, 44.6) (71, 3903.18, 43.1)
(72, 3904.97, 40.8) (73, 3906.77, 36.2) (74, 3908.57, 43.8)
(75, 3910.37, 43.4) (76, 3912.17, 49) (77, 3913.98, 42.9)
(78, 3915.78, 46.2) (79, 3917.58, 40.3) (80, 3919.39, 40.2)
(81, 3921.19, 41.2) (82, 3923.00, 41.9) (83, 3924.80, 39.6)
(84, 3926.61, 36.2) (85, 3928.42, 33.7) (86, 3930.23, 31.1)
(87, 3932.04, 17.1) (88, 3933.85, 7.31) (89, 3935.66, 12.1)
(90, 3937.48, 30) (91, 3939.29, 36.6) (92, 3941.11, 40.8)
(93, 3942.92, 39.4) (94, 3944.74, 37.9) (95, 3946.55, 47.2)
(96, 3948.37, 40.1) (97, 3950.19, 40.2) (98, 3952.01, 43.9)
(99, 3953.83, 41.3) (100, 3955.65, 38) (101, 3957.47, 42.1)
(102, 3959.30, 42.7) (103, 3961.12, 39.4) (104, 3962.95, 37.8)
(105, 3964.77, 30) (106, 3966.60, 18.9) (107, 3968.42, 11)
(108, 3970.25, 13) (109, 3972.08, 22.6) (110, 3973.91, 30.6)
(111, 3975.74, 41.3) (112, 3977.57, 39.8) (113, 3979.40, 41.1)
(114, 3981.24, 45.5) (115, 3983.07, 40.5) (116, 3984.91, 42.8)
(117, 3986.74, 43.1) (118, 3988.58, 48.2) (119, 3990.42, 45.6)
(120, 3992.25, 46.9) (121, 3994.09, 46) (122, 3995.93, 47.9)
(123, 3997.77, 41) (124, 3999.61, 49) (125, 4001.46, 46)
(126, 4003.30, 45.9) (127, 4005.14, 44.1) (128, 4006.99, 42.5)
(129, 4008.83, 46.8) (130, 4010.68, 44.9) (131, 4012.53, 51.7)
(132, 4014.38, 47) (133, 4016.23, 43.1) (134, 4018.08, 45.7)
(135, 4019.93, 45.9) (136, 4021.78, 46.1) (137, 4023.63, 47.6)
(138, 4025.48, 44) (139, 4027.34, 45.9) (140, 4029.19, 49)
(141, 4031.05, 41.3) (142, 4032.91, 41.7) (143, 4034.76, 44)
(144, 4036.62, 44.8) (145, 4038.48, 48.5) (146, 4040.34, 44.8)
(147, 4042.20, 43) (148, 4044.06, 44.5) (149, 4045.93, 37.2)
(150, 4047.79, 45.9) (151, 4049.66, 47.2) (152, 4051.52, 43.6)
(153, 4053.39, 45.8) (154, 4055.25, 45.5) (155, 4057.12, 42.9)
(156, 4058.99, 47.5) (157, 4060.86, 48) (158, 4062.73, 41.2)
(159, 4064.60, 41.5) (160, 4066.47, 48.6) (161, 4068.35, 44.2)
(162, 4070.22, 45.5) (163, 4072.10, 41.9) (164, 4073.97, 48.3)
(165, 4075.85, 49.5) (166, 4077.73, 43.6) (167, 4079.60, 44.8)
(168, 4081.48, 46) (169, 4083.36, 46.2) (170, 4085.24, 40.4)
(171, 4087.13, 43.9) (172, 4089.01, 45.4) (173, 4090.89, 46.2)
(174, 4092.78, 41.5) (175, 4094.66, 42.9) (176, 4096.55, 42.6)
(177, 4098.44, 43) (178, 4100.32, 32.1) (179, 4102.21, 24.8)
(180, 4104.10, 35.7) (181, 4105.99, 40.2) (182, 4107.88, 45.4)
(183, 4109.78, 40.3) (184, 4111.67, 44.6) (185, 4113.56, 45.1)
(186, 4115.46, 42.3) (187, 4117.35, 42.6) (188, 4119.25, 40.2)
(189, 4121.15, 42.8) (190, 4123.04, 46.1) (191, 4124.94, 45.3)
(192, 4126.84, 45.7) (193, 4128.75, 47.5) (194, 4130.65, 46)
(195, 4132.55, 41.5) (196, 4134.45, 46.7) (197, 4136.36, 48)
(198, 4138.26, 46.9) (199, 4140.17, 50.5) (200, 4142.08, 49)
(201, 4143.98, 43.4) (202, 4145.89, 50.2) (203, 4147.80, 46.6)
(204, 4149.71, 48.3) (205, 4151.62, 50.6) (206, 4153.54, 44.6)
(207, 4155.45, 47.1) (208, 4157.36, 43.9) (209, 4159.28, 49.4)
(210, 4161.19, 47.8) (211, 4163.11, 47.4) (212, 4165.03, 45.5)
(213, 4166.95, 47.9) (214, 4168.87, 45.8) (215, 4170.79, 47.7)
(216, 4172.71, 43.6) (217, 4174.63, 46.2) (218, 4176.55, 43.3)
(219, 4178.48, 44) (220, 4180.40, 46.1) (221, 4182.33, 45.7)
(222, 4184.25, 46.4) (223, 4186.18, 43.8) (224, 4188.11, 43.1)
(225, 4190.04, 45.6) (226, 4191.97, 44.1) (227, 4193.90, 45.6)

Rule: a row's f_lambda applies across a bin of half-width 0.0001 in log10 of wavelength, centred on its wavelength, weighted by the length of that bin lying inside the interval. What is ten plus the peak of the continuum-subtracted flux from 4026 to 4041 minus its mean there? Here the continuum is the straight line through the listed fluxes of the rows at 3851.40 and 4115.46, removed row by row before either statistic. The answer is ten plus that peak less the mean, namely 14.0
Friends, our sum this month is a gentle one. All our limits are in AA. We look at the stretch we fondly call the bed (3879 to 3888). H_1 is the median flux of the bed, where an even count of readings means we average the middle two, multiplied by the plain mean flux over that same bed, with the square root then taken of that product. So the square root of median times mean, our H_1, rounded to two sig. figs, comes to 40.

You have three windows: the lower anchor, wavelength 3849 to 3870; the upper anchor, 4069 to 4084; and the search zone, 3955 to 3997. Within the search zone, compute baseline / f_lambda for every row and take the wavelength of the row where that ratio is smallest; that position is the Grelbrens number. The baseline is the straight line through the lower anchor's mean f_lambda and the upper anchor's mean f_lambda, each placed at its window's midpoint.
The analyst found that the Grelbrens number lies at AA 3988.58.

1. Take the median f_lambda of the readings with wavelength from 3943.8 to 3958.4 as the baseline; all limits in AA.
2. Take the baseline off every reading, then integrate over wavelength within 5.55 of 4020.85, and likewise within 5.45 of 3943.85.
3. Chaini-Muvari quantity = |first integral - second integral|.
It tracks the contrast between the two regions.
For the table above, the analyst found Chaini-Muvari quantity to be 56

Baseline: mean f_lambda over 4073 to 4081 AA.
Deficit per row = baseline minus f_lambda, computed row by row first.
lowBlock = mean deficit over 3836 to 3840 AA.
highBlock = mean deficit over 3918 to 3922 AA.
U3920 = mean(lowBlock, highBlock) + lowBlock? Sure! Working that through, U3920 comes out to 29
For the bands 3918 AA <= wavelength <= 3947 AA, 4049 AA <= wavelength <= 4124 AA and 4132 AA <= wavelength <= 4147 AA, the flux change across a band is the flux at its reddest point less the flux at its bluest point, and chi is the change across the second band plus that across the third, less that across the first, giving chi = 1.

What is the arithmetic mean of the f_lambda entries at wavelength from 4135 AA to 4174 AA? 47.2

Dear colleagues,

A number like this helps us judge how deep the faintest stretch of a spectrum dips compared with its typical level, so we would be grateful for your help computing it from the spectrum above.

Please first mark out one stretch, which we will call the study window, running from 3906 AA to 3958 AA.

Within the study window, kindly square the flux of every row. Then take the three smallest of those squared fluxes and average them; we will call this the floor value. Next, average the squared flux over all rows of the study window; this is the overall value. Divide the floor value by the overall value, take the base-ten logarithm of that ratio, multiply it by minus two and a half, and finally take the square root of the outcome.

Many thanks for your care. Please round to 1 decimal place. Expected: 1.5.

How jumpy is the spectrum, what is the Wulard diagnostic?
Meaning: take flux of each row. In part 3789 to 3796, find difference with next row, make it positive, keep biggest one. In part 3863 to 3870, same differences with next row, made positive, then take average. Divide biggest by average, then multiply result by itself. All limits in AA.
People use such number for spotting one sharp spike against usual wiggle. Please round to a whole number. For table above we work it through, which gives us 10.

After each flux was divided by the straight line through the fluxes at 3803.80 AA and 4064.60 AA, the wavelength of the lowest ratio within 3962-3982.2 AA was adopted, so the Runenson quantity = 3968.42 AA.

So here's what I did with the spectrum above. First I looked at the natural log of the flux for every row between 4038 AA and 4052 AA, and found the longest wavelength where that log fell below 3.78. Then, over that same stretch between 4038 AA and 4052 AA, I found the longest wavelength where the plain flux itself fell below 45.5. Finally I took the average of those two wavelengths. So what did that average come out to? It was 4051.5 AA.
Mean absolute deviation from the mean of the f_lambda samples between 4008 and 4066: 2.1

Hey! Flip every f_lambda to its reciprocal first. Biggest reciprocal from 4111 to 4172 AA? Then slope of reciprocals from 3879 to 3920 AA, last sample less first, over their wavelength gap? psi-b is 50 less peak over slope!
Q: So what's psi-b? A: 1599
